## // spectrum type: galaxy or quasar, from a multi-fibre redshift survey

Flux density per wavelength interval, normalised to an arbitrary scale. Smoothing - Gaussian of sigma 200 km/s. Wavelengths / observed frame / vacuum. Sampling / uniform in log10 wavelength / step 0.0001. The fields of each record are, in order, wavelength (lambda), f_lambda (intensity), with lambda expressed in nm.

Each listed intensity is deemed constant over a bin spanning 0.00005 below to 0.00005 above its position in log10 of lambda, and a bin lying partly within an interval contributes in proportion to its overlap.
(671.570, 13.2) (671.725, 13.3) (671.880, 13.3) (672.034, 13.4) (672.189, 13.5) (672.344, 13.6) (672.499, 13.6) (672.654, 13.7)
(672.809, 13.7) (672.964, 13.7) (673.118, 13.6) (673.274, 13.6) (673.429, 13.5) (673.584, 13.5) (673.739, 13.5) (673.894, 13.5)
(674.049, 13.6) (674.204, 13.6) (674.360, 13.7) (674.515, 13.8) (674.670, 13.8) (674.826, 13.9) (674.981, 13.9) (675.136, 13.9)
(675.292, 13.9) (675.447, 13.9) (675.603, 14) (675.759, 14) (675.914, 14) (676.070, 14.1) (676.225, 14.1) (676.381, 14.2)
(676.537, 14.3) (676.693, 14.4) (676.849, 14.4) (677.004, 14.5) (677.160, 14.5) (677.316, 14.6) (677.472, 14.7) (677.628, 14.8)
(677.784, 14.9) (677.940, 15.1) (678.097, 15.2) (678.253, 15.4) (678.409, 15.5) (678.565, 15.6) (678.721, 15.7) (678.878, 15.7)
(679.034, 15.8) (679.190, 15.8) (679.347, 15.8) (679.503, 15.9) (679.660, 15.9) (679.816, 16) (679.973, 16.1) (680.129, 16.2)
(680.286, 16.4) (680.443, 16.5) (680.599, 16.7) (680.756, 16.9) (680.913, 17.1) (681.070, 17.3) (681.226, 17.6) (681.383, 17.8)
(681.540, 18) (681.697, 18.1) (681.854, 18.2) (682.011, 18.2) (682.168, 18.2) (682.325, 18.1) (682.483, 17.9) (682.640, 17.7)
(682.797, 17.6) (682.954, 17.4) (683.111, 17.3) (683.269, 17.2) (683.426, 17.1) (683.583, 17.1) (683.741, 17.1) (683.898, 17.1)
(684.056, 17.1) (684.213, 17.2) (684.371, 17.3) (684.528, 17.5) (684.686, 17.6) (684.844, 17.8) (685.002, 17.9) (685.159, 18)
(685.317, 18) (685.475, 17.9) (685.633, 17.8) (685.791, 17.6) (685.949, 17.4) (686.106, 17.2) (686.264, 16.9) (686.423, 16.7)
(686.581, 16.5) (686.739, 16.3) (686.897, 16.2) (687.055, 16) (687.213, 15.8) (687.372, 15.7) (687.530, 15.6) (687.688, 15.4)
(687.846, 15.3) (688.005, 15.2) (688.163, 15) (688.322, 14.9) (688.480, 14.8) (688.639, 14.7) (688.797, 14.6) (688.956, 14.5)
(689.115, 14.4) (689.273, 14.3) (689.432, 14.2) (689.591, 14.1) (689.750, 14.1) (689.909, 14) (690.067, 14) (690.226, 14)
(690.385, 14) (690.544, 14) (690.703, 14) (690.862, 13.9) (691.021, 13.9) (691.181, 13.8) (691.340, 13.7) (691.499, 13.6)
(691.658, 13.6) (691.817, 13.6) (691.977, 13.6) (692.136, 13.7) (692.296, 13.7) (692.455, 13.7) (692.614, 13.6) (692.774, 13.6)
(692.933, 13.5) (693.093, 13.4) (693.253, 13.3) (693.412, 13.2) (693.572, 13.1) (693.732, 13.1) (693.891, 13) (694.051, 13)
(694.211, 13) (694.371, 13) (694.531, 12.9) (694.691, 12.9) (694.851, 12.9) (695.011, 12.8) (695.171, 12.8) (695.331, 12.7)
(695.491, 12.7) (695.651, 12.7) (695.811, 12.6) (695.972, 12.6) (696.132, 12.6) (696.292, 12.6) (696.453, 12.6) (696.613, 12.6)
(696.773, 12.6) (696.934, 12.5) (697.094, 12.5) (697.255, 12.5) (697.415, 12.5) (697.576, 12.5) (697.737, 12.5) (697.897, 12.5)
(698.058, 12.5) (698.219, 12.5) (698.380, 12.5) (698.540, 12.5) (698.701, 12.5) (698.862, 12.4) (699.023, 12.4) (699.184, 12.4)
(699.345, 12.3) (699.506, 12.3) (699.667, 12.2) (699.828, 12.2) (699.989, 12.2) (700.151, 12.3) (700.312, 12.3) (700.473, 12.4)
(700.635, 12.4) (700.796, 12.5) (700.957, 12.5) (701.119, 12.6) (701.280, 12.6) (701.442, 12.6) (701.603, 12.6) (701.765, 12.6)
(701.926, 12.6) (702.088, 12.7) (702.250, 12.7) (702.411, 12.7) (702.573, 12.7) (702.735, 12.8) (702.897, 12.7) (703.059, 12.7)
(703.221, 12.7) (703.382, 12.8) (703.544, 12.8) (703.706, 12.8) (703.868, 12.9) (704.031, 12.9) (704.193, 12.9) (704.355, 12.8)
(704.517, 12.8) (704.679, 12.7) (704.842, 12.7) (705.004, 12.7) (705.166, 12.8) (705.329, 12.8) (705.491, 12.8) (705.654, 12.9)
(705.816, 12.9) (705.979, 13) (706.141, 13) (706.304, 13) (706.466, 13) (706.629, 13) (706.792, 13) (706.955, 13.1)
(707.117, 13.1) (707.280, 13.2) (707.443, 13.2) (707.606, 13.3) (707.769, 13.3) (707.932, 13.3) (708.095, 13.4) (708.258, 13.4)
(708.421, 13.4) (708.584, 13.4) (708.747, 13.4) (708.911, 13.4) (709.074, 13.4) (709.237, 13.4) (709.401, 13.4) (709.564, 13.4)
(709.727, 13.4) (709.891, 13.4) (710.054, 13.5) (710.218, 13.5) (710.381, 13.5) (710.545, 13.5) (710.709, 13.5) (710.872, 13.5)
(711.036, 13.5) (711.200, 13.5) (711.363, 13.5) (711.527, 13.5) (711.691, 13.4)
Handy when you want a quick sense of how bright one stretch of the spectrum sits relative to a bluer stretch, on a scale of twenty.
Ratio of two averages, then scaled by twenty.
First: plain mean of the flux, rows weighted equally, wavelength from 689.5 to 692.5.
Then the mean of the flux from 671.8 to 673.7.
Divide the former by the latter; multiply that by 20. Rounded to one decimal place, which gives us 20.4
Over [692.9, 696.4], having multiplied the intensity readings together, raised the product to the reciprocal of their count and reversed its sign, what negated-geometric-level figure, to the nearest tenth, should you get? -12.9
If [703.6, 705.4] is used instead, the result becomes -12.8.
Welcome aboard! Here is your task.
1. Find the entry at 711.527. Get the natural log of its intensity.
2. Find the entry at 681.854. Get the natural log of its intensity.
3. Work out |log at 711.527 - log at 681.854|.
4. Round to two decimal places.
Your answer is 0.30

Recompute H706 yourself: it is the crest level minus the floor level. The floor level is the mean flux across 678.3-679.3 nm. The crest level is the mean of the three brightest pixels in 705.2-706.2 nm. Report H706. -2.7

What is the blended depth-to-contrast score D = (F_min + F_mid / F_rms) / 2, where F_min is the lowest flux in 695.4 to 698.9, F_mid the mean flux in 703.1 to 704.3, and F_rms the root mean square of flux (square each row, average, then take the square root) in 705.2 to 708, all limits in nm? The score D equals 6.7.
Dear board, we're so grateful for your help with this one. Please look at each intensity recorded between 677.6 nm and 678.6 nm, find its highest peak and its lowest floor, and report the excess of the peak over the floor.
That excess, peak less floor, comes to 0.80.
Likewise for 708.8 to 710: 0.00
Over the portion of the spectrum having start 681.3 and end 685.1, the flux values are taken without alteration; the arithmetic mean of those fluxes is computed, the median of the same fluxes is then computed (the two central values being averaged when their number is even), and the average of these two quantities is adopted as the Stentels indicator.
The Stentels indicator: 17.6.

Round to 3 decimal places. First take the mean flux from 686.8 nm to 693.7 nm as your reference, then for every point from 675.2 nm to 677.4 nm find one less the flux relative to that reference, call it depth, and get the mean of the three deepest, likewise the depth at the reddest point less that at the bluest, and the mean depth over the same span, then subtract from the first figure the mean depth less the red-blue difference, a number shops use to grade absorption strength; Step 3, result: -0.030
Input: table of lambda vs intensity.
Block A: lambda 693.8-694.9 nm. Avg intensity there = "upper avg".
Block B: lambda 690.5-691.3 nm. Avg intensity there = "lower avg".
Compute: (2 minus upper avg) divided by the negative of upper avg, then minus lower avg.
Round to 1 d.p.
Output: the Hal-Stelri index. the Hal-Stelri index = -13.1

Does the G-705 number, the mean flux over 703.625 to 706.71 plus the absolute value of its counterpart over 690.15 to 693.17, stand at 26.6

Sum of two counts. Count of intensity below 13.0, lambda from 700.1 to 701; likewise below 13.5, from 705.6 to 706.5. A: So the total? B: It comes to 12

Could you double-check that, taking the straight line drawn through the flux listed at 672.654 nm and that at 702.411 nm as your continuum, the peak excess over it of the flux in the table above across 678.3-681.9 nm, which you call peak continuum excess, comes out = 4.8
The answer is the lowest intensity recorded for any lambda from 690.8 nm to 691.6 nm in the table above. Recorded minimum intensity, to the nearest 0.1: 13.6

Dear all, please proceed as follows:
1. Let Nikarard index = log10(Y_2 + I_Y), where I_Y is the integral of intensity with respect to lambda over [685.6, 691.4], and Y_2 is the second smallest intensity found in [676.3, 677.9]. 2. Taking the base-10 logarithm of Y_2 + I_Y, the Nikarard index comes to 2.01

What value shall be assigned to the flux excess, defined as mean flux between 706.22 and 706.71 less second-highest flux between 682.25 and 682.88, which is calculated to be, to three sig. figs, -4.90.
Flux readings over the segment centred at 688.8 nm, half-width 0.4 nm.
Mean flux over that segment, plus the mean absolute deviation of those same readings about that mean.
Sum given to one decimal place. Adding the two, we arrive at 14.7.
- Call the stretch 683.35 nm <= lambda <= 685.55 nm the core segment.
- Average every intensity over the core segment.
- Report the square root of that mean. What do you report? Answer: 4.18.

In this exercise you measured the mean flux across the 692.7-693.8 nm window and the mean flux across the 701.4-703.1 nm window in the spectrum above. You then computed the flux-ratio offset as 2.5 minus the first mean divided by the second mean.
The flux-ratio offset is 1.45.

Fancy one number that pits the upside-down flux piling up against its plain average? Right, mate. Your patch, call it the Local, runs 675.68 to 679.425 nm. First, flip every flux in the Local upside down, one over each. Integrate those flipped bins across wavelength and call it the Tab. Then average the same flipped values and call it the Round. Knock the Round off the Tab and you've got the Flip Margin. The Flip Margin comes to 0.18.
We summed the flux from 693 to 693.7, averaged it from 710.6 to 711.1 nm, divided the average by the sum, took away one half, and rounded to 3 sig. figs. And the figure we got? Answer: -0.245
